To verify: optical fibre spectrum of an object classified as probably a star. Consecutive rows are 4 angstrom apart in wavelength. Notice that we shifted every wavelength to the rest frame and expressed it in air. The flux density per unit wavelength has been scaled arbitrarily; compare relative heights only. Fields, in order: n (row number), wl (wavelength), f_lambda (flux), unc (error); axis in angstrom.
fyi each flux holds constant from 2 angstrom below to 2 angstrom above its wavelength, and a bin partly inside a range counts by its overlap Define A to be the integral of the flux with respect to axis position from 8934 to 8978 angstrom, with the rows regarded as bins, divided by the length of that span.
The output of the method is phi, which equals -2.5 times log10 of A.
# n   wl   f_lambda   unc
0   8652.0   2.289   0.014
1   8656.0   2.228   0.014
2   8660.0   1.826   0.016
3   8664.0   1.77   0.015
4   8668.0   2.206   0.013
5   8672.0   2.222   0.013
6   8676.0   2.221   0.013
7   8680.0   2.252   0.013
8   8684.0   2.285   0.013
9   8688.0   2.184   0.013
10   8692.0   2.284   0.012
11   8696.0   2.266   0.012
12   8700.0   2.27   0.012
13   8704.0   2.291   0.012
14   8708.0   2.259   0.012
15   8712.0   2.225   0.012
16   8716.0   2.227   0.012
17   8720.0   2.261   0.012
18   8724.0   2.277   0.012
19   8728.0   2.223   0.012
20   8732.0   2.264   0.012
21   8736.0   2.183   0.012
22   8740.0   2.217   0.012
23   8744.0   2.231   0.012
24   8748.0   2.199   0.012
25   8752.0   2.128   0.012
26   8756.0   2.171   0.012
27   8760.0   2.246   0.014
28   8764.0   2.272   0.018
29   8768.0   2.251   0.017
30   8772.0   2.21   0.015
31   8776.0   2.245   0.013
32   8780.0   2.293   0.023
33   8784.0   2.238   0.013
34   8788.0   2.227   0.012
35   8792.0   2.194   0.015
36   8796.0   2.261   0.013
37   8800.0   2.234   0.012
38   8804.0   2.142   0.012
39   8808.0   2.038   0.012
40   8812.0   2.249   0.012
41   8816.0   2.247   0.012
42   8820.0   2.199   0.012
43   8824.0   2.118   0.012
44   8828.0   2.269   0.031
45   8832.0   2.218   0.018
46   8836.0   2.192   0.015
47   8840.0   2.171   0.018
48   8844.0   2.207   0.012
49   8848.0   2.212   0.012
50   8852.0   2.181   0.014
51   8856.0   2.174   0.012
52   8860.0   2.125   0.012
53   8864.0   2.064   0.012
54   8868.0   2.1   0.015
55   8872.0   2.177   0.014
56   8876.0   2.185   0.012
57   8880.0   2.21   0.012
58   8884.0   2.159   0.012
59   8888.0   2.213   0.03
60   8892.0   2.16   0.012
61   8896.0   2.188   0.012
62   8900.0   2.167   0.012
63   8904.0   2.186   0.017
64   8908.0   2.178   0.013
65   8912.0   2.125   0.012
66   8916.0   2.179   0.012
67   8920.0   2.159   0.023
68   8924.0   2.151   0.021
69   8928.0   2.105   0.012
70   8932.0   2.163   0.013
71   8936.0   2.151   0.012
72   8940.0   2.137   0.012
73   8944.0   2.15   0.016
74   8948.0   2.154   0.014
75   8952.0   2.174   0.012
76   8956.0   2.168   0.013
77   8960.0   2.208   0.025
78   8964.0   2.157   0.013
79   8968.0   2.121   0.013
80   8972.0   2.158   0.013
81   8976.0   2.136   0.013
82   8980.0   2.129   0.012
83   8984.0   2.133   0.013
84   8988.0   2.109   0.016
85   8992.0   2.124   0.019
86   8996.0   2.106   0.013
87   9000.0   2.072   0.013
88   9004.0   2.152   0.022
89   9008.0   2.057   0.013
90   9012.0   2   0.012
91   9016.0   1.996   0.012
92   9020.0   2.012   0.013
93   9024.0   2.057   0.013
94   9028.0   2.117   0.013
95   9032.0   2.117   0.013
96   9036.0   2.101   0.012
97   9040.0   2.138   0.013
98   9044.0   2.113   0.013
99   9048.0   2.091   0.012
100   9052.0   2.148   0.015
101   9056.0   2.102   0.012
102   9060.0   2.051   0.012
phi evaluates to -0.83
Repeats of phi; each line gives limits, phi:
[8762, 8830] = -0.86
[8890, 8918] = -0.84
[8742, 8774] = -0.86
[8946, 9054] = -0.81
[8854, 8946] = -0.83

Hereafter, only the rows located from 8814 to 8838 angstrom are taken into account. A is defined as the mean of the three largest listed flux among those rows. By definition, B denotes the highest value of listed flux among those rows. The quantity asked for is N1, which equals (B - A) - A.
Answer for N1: -2.22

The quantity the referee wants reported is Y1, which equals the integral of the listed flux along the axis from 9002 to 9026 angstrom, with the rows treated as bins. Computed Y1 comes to 49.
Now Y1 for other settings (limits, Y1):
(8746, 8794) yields 107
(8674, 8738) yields 144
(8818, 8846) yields 61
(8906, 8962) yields 121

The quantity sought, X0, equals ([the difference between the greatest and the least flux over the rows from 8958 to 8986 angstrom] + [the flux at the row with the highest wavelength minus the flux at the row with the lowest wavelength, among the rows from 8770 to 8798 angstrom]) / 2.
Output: 0.07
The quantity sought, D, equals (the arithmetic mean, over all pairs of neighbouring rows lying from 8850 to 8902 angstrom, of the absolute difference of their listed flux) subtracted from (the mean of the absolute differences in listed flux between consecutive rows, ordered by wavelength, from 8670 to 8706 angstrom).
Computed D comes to -0.001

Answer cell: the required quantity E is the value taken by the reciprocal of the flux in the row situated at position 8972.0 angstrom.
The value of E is 0.463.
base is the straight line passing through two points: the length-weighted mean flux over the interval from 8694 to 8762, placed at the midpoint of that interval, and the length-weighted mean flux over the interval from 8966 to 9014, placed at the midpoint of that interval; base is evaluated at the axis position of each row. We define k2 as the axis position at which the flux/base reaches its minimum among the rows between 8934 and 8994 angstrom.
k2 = 8988.0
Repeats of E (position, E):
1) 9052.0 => 0.466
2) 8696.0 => 0.441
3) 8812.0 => 0.445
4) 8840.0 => 0.461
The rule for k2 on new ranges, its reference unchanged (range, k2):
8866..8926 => 8868.0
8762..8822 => 8808.0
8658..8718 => 8664.0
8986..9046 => 9016.0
